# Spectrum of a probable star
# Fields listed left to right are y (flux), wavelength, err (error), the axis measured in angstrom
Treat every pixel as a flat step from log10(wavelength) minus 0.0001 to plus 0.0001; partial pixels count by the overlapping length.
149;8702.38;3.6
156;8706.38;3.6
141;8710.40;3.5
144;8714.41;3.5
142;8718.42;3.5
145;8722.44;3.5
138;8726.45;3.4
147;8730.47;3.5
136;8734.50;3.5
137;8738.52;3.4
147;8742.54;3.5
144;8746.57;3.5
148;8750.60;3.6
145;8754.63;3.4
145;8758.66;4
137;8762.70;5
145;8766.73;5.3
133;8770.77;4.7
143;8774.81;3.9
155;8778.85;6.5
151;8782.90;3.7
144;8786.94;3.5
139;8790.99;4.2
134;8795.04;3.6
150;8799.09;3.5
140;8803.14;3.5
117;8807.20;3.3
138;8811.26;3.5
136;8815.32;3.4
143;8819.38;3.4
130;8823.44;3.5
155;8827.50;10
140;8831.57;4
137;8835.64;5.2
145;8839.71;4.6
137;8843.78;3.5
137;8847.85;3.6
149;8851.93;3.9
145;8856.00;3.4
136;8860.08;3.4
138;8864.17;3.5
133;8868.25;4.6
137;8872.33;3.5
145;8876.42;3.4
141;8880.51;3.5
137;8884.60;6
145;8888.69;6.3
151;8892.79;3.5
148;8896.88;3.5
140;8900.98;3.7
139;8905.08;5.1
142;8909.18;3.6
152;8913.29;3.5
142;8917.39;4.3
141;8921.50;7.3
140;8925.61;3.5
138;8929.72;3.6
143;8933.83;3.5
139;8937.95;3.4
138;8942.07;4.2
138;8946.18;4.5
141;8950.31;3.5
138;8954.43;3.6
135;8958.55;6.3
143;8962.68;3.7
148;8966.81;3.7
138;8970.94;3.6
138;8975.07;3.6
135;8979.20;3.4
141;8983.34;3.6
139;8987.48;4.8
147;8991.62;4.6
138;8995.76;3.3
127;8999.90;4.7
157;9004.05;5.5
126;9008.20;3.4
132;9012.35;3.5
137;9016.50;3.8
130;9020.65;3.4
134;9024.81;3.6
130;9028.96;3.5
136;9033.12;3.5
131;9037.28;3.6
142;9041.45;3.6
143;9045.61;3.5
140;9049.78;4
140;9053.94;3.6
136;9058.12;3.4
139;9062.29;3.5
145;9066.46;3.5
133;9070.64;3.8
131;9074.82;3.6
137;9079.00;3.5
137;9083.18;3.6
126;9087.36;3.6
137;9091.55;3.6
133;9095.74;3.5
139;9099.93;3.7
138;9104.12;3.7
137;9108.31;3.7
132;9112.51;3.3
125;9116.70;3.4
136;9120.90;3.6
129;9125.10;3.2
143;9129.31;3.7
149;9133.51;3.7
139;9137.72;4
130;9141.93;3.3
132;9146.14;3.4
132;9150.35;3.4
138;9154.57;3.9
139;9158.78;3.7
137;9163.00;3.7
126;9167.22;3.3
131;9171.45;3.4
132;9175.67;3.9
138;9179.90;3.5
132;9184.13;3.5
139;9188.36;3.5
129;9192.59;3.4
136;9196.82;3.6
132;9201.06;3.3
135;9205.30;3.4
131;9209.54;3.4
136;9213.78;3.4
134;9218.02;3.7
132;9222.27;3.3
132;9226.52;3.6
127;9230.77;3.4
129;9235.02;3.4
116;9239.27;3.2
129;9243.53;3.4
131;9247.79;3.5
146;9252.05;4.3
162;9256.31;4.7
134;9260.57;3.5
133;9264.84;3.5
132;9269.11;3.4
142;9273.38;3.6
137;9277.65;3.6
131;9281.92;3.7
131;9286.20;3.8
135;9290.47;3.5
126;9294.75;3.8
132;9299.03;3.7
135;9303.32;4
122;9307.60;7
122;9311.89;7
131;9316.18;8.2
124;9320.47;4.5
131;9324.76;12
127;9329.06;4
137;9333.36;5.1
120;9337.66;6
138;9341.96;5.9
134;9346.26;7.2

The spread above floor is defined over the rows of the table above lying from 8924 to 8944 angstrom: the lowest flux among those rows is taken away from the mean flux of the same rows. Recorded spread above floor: 1.6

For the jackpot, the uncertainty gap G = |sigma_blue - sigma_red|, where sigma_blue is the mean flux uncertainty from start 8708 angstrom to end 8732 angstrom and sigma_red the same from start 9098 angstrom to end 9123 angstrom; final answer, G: 0.08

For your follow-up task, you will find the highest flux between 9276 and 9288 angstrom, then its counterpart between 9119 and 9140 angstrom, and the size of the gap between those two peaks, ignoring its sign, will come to 12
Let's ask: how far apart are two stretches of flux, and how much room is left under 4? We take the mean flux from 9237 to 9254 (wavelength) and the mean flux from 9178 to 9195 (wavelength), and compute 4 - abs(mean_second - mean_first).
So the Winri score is 0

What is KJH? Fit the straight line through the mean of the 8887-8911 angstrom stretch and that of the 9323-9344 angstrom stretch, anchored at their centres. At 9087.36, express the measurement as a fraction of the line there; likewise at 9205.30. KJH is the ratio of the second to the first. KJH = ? 1.101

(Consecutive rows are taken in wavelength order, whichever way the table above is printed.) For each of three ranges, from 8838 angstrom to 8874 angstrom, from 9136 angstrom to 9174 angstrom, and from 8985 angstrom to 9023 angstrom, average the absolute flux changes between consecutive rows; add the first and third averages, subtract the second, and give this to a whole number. 14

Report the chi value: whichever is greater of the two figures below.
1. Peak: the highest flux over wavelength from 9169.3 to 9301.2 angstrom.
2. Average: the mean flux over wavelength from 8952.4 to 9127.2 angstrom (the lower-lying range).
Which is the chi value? 162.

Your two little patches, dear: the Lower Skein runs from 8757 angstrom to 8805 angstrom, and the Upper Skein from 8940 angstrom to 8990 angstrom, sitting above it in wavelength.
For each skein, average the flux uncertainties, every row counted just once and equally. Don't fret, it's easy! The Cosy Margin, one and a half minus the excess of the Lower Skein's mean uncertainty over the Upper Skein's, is 1.3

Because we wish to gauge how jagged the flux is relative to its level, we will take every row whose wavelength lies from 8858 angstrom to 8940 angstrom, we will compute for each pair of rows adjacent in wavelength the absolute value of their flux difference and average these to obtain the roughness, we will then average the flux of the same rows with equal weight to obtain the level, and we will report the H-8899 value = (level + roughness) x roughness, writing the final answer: 684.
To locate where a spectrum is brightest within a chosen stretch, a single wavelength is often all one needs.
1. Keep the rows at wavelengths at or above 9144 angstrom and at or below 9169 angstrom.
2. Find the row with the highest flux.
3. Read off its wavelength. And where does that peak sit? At 9158.78 angstrom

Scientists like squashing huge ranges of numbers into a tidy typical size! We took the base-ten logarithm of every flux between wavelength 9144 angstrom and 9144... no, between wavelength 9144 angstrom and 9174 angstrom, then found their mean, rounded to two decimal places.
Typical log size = 2.13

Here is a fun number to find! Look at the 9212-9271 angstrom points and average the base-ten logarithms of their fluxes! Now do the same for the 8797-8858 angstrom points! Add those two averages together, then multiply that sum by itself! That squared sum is 18.2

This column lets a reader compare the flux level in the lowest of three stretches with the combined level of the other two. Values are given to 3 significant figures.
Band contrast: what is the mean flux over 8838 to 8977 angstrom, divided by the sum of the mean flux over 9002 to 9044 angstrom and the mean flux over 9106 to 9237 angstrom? 0.524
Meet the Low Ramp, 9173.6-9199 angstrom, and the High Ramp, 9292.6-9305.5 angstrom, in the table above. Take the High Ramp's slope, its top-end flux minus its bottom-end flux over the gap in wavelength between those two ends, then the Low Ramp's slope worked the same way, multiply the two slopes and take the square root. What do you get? 0.45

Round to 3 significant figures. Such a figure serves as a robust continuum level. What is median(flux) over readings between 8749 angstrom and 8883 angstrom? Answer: 140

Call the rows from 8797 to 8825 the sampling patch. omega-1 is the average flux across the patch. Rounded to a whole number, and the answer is 136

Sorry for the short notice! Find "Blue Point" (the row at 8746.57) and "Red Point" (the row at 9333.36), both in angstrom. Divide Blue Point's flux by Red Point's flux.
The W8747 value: 1.05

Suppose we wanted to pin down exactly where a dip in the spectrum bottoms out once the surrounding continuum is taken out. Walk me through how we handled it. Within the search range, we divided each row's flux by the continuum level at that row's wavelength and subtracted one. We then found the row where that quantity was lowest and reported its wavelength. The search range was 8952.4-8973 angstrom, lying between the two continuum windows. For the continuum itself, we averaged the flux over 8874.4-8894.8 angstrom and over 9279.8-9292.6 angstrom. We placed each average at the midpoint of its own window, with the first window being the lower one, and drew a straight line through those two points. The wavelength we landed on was 8958.55 angstrom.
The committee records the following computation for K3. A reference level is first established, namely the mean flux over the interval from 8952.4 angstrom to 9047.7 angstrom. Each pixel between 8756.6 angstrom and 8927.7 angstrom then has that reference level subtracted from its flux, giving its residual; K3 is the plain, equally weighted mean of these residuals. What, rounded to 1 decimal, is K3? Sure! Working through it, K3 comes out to 3.6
